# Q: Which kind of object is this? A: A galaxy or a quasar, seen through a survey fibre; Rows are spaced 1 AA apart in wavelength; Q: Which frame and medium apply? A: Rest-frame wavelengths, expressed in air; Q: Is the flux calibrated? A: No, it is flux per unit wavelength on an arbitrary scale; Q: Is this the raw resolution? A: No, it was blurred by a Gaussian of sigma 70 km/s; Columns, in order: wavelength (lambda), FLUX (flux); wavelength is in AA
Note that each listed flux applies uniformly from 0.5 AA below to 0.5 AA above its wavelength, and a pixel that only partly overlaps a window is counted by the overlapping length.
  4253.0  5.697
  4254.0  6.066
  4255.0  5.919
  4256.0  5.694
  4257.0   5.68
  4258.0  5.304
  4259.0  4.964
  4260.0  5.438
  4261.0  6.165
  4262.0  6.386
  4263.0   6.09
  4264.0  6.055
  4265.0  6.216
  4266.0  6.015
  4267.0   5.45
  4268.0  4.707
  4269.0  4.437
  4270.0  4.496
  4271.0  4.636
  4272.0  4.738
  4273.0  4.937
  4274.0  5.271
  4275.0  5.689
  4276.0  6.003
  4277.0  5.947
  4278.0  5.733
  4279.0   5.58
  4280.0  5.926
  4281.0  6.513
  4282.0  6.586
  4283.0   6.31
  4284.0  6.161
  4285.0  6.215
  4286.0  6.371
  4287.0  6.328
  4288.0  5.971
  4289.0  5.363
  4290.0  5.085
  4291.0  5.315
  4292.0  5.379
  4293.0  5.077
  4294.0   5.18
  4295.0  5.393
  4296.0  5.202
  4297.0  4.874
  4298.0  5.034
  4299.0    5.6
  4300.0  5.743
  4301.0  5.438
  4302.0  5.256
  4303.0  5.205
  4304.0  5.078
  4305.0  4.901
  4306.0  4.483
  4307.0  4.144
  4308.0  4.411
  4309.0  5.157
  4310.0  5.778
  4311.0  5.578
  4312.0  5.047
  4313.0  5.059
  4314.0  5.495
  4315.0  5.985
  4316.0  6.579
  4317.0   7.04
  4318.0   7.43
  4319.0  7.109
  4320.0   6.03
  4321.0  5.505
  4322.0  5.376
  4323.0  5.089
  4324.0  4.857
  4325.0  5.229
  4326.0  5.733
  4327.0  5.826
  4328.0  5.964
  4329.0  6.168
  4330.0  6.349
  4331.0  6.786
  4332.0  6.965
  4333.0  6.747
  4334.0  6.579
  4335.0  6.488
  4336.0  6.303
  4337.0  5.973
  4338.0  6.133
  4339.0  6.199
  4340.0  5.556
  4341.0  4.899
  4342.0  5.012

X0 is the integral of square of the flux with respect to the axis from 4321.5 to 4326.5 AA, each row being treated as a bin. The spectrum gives 139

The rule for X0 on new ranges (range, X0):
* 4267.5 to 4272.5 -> 106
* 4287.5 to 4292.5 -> 147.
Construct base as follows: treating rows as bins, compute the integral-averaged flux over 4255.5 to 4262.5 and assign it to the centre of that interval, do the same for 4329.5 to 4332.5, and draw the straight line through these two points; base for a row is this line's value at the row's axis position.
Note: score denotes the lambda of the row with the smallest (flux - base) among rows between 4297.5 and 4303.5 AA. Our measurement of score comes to 4298.0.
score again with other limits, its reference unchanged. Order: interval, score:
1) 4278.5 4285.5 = 4279.0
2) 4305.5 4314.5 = 4307.0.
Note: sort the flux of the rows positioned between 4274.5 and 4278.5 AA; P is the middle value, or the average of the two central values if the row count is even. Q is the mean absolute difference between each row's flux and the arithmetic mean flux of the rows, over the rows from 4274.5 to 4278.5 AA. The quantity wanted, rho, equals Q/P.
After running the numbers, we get 0.023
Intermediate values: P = 5.8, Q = 0.13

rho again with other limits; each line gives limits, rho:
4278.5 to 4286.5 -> 0.038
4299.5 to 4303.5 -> 0.034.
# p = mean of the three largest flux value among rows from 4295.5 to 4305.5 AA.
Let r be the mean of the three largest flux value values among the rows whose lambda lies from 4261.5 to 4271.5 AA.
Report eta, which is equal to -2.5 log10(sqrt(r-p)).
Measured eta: 0.2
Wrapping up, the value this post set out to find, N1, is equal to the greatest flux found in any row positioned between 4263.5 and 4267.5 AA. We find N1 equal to 6.216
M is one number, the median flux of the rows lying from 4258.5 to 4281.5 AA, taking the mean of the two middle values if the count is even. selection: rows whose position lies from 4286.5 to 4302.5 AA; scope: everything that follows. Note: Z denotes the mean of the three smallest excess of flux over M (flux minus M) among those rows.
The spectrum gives -0.7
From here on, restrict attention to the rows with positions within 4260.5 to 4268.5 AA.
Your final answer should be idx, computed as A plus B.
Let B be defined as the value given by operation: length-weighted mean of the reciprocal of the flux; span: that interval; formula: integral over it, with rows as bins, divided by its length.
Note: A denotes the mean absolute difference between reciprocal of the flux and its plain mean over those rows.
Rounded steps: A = 0.0133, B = 0.171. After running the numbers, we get 0.185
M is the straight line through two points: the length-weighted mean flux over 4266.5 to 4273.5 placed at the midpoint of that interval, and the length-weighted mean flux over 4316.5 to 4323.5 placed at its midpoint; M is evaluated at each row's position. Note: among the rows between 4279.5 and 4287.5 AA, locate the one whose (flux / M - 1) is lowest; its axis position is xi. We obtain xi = 4280.0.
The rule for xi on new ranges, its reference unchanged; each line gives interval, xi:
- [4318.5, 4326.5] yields 4324.0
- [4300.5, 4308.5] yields 4307.0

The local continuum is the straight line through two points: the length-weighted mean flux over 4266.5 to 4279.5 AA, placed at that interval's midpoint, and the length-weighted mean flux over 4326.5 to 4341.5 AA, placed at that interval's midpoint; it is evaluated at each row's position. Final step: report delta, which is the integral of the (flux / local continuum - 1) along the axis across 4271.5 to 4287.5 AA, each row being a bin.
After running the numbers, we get 1.8 AA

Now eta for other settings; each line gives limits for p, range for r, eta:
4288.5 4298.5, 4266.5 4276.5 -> 0.6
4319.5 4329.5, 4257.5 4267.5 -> 0.9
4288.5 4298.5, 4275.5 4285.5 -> 0.0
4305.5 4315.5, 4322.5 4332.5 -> 0.0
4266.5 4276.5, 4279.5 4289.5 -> 0.1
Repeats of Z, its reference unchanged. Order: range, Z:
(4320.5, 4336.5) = -0.6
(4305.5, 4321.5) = -1.3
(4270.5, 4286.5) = -0.9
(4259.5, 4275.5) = -1.2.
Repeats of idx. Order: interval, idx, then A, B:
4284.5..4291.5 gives 0.188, 0.0145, 0.174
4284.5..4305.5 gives 0.197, 0.0112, 0.185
